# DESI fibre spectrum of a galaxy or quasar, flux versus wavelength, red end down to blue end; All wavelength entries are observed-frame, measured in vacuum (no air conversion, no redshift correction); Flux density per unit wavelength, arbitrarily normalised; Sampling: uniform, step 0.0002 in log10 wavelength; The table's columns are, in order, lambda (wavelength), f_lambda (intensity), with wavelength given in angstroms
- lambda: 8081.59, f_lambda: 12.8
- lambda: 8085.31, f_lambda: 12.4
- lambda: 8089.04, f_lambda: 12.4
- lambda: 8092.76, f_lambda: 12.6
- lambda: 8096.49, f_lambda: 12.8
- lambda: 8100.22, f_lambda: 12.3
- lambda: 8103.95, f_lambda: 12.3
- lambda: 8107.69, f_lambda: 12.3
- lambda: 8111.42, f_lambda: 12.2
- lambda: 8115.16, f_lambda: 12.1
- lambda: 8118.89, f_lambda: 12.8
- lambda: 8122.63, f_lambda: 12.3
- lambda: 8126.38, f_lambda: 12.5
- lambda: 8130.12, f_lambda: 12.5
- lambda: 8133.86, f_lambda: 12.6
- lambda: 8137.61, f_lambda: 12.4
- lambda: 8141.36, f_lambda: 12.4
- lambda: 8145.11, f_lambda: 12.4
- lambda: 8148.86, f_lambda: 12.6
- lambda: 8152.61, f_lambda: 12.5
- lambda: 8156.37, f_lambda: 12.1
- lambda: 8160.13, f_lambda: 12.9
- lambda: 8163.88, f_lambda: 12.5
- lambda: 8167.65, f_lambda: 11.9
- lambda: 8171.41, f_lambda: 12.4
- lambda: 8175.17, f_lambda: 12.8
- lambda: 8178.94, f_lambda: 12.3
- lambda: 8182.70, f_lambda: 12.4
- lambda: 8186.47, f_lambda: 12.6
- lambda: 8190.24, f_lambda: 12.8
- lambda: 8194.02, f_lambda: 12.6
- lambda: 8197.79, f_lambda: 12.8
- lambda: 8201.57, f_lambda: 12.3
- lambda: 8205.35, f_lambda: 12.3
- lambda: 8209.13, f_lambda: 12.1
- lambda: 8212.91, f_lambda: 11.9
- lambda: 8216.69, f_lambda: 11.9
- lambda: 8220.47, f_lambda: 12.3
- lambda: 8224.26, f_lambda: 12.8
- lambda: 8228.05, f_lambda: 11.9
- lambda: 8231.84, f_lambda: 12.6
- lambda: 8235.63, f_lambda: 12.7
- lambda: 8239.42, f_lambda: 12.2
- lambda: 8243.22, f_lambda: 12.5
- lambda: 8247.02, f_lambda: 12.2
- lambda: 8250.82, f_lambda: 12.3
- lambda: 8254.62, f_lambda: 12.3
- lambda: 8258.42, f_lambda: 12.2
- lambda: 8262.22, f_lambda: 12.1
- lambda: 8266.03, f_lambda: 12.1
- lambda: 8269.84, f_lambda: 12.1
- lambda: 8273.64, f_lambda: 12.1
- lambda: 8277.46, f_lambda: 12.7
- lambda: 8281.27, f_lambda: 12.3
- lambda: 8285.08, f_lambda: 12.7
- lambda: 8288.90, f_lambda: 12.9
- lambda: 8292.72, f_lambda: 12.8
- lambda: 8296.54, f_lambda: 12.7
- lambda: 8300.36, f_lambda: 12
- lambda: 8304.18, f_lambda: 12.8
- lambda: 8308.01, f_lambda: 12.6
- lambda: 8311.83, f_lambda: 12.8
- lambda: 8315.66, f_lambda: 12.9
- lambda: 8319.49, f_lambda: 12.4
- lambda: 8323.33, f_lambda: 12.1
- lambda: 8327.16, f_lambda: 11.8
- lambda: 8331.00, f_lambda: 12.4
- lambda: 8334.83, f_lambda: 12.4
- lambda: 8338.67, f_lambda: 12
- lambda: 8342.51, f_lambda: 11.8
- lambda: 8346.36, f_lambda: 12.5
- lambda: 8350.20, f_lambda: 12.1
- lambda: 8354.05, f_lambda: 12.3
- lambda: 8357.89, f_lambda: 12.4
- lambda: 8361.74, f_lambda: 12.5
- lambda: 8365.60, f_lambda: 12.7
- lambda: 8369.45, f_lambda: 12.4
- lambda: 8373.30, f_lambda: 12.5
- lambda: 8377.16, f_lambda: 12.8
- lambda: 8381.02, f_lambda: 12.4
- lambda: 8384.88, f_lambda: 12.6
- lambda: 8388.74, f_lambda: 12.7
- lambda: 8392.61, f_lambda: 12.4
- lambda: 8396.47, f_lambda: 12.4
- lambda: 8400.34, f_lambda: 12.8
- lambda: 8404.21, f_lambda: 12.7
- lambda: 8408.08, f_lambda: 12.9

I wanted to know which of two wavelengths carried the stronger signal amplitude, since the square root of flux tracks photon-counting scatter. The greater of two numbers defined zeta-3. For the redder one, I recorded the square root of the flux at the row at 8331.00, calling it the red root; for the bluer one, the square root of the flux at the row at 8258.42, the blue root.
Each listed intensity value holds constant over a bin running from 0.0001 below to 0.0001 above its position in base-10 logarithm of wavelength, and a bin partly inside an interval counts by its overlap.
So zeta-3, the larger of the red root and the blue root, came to 3.52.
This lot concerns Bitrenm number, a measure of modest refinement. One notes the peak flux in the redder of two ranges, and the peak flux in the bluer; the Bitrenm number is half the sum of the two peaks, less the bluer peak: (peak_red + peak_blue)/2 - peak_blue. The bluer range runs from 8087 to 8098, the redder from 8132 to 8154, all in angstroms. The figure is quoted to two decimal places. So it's -0.10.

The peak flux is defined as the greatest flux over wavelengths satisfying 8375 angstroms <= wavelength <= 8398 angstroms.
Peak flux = 12.8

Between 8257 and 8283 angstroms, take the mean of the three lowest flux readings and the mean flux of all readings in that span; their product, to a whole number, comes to 148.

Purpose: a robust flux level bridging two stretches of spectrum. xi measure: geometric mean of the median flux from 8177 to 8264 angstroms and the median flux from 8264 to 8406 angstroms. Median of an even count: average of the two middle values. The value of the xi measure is 12.3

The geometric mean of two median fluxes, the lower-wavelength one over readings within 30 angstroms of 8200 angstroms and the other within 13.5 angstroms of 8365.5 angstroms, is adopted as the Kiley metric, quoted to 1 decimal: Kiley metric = 12.4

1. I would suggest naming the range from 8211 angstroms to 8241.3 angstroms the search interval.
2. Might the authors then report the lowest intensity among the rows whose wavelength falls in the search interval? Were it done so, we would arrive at 11.9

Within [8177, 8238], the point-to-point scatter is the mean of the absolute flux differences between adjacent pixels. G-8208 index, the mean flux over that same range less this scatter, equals 12.1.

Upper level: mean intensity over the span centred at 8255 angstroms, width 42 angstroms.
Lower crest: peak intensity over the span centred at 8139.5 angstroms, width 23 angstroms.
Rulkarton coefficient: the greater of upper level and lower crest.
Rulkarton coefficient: 12.6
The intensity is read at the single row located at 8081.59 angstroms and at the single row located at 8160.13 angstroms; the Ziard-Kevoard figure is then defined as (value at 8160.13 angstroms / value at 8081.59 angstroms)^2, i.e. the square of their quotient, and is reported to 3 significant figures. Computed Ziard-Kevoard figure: 1.02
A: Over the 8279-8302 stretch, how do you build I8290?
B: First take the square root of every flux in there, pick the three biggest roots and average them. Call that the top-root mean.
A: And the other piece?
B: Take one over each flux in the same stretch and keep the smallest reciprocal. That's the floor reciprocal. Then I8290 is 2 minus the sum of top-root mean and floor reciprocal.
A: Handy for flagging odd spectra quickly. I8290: -1.66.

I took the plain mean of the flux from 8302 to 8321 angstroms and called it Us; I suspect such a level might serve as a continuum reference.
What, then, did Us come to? 12.7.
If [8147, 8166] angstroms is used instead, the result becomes 12.5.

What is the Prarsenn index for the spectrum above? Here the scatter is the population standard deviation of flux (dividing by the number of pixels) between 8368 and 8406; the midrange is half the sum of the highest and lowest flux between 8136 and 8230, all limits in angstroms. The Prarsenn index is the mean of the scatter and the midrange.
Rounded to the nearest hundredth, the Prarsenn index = 6.28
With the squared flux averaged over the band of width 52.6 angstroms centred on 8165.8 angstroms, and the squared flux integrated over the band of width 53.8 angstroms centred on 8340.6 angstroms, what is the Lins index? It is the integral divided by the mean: 52.4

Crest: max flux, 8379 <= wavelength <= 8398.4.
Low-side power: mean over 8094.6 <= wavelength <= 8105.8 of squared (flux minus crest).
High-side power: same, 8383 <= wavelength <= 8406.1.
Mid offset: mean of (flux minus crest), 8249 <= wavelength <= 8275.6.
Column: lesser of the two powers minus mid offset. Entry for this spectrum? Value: 0.56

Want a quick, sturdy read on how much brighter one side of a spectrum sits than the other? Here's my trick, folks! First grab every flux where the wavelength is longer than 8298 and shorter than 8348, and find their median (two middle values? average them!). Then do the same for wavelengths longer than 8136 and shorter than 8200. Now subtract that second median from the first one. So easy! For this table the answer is -0.10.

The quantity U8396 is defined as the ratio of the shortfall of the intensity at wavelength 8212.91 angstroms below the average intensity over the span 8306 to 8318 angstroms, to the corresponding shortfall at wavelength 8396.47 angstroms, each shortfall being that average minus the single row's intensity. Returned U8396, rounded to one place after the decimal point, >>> 2.4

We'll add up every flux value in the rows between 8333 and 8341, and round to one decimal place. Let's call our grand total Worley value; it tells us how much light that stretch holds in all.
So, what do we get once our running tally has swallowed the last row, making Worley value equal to 24.4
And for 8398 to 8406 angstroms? 25.5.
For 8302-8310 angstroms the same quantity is 25.4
